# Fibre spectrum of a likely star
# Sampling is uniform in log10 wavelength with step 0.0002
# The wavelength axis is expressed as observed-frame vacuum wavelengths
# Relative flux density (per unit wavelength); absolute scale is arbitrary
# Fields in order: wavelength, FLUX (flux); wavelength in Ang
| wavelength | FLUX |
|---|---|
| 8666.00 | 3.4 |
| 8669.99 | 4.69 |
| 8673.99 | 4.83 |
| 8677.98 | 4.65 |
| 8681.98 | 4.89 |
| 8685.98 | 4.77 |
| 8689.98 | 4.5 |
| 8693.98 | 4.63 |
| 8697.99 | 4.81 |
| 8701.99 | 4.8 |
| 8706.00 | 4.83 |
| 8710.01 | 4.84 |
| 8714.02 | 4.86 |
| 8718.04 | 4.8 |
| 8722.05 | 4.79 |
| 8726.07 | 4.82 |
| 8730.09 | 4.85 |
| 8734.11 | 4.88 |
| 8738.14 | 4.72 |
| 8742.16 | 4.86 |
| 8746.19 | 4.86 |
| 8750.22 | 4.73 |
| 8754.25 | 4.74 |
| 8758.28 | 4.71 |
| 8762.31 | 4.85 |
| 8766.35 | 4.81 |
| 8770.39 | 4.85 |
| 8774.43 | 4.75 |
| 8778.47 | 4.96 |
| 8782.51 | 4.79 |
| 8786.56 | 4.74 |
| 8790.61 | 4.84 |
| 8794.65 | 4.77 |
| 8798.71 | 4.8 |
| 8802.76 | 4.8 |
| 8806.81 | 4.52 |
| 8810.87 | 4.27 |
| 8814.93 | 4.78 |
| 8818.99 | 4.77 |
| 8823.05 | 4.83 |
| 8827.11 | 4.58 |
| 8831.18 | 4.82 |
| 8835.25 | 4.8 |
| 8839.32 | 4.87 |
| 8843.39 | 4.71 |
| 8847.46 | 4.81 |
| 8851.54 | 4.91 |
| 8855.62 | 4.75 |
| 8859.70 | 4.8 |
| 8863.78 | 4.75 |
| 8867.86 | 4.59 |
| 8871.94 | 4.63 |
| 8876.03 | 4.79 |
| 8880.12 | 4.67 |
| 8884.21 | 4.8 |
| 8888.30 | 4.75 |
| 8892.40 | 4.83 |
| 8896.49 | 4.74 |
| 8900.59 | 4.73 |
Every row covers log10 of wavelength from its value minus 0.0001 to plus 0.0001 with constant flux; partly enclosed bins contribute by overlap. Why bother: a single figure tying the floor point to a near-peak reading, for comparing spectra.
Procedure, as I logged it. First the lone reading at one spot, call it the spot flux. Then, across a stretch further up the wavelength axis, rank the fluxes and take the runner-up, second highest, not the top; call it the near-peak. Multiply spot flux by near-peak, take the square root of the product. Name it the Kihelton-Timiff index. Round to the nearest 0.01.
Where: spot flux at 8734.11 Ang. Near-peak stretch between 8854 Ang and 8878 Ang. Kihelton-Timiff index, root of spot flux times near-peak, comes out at 4.83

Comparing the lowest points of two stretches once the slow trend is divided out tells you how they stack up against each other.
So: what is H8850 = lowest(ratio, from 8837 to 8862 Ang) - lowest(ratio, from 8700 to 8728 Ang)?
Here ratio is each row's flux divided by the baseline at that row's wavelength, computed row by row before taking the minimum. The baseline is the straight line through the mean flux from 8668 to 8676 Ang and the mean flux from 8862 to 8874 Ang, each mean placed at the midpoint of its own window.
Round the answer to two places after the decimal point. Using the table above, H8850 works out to 0.00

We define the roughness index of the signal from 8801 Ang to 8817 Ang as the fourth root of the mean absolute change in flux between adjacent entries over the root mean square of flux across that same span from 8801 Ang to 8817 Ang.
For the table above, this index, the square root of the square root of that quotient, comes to 0.52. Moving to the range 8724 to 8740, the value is 0.35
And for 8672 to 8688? 0.44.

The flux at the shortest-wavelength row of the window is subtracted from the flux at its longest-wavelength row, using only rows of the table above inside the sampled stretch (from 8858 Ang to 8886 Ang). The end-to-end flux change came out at 0.00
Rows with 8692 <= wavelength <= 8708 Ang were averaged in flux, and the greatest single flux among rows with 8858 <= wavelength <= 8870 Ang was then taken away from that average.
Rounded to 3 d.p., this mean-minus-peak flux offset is -0.032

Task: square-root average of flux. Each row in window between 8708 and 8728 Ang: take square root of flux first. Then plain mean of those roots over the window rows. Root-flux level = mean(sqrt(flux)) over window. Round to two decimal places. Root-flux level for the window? 2.20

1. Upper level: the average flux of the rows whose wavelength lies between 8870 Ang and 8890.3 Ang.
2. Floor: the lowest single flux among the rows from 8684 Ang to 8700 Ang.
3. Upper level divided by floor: 1.05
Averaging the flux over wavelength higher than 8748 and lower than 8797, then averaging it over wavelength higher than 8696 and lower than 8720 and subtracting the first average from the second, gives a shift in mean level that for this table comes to 0.03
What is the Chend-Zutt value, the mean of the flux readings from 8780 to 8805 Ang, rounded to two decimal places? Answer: 4.79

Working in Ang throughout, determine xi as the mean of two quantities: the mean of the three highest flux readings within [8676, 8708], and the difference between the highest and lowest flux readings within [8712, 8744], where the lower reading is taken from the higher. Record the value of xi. 2.50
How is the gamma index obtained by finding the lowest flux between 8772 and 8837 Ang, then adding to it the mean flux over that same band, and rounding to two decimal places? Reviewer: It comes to 9.01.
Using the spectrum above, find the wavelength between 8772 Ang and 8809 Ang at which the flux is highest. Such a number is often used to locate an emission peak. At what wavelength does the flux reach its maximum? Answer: 8778.47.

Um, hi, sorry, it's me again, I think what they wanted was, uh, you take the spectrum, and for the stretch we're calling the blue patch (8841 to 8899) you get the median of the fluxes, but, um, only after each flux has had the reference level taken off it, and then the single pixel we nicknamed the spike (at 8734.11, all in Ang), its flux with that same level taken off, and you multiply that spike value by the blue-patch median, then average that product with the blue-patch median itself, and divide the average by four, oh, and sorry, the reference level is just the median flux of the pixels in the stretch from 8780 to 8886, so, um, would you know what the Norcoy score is -0.005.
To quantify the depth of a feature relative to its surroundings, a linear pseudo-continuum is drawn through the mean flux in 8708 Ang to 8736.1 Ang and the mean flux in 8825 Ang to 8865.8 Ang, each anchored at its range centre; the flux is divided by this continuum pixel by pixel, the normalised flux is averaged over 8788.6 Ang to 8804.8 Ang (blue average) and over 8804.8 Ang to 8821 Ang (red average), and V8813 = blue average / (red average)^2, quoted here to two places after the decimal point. 1.09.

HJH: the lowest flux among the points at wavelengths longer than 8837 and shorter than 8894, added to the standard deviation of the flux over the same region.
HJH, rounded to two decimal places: 4.68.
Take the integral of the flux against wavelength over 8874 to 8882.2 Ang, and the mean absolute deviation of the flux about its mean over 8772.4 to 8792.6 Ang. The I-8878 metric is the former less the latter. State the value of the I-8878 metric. 39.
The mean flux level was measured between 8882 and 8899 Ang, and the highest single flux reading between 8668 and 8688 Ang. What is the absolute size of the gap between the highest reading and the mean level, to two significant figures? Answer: 0.11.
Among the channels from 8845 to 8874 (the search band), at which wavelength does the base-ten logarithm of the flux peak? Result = 8851.54 Ang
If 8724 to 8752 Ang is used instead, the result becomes 8734.11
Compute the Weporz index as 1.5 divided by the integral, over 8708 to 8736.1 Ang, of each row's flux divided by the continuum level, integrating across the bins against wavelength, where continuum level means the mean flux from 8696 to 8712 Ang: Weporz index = 0.0532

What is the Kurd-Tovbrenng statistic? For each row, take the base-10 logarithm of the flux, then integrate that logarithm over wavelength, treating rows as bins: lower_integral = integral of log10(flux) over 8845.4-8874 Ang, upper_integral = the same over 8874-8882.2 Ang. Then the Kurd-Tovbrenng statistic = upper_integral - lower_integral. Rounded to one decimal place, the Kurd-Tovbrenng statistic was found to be -13.8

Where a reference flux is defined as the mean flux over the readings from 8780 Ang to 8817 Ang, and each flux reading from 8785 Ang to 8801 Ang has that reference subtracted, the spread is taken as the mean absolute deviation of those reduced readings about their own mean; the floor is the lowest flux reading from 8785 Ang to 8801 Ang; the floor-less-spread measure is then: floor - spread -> 4.71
